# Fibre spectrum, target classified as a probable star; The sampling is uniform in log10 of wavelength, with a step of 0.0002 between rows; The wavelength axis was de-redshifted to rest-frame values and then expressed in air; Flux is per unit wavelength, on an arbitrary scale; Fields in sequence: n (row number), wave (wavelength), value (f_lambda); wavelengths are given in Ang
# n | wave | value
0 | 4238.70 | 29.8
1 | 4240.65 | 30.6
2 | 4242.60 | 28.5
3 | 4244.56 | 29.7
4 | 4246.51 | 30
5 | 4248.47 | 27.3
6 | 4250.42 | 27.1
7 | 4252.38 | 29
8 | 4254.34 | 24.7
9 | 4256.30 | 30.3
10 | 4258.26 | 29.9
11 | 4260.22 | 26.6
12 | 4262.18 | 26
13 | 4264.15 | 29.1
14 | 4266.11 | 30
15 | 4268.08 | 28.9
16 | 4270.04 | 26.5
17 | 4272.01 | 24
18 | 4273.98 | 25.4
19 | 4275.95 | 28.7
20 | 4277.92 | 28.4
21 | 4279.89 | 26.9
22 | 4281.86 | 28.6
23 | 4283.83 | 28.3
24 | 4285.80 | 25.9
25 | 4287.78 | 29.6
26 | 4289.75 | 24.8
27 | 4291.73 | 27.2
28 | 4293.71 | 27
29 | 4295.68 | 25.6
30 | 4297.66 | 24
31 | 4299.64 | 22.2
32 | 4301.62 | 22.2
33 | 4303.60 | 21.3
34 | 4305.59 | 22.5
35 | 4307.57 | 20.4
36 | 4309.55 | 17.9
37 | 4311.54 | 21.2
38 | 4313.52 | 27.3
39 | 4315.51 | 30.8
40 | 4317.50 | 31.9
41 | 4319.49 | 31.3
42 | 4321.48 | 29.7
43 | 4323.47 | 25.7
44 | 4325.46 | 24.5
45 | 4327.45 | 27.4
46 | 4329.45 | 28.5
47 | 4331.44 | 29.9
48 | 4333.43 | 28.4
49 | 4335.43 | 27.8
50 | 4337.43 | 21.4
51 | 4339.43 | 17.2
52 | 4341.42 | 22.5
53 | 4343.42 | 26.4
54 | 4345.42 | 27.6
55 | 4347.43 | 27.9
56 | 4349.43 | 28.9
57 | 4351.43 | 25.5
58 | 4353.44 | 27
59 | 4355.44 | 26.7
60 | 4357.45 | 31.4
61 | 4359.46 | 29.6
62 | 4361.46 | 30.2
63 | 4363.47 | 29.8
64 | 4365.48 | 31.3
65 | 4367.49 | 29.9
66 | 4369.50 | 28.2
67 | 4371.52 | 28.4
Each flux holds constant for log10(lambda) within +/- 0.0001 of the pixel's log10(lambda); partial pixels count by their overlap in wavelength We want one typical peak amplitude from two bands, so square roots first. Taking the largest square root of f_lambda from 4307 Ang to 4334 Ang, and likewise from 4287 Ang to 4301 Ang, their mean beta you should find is 5.54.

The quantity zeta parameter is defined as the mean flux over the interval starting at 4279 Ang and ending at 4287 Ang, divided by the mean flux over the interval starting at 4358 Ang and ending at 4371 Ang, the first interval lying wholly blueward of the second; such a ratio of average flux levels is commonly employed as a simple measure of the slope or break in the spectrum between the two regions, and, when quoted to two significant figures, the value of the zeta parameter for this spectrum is 0.92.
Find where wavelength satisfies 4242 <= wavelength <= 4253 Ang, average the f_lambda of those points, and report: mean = 28.6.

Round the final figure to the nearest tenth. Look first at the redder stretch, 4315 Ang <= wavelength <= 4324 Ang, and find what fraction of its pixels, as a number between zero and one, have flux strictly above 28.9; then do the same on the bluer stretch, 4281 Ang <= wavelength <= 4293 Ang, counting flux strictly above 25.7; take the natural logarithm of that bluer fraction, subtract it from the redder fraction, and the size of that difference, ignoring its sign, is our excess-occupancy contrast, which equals 1.0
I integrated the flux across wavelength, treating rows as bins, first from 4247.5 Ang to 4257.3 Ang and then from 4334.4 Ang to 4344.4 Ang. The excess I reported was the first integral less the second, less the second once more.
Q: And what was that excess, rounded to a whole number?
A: -190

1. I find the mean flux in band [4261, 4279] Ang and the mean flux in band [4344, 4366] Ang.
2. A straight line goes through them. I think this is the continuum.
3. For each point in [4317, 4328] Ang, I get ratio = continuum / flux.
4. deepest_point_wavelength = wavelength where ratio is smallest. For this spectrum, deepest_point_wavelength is 4317.50 Ang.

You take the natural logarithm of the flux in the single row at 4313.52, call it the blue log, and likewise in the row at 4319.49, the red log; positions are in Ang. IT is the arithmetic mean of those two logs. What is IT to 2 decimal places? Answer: 3.38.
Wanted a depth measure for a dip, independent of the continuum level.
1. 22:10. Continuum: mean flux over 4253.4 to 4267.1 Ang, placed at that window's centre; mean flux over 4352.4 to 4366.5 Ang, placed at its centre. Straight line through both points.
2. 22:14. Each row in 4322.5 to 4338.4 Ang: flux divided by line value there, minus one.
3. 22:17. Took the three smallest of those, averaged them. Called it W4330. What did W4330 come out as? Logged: -0.18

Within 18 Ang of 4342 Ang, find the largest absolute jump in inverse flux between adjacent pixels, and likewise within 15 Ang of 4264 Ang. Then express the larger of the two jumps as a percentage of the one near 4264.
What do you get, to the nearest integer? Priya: 183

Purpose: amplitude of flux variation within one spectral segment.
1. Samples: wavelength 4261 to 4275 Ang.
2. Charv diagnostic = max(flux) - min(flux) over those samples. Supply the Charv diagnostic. 6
